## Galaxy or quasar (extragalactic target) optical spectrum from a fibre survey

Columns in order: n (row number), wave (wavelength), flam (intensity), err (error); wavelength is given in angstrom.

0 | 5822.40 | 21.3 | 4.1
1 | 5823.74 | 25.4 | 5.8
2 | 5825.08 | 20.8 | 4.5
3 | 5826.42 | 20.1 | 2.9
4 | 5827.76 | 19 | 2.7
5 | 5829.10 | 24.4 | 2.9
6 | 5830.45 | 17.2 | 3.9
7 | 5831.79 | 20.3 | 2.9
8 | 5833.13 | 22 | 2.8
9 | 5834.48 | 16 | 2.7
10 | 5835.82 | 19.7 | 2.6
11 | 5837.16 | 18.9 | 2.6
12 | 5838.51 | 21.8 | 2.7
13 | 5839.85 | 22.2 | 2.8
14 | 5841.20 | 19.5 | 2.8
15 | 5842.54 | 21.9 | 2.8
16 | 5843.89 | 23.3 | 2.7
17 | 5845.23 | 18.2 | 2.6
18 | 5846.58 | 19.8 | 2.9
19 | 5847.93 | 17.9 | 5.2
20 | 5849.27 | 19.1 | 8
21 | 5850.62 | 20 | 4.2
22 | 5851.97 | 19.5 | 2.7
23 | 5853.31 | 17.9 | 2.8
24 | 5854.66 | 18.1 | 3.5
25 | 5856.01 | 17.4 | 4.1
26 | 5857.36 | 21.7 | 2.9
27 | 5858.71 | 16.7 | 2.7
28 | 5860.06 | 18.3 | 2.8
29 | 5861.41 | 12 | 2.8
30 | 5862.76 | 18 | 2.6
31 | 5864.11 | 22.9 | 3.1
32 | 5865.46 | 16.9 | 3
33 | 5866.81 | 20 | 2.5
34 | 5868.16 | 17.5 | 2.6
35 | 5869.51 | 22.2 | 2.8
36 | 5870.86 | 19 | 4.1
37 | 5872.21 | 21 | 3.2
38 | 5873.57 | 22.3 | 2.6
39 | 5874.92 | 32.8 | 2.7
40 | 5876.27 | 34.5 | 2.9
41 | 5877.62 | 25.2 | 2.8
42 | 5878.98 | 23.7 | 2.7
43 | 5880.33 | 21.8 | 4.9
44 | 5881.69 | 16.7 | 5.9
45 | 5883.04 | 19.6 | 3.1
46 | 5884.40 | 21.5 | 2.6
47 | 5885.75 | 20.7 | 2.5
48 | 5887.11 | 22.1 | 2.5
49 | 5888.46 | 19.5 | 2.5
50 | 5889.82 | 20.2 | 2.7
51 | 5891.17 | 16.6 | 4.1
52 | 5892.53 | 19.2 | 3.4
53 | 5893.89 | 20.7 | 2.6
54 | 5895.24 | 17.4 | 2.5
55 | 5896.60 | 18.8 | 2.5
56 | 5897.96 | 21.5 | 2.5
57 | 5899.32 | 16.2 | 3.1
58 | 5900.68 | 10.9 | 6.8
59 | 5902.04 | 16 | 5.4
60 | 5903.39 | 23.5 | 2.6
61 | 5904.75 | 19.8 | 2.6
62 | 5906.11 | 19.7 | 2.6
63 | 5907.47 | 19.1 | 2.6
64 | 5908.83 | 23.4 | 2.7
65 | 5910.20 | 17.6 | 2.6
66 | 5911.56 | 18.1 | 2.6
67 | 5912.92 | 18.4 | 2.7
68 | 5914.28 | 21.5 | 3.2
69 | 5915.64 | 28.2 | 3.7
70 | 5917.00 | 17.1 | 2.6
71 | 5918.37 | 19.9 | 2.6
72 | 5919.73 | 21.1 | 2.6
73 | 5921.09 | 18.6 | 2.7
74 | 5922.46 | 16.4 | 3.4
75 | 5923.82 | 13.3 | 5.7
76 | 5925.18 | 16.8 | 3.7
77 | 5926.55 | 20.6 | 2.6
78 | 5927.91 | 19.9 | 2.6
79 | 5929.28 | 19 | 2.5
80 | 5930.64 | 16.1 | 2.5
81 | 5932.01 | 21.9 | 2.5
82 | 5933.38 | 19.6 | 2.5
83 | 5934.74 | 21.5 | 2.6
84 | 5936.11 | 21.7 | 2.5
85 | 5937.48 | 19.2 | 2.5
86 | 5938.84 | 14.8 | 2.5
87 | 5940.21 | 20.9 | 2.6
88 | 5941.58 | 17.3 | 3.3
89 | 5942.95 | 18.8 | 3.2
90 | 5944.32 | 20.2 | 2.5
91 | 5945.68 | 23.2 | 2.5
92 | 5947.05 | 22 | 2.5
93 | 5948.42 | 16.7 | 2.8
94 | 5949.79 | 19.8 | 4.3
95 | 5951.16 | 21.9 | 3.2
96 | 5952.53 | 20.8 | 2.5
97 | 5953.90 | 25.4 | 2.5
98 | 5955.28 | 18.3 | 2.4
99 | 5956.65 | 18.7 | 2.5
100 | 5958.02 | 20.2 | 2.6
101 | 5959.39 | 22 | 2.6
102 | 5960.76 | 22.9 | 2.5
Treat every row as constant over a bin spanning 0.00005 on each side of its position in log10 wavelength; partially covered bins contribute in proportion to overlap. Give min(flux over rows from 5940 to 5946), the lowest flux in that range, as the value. 17.3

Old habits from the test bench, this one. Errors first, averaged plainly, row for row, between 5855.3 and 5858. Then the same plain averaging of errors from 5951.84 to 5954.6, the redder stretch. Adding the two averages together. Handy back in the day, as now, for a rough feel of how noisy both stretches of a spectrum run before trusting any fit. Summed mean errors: 6.0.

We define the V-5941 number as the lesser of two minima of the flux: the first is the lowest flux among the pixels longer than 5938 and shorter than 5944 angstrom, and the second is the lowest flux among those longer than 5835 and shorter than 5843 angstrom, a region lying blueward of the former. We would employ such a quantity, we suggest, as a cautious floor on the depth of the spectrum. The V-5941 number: 14.8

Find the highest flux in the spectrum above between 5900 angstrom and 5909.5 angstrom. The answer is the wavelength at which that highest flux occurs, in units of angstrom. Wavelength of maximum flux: 5903.39 angstrom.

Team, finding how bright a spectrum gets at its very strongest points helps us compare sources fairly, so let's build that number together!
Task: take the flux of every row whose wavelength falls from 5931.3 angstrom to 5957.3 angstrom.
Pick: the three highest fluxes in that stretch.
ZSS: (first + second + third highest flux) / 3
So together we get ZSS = 24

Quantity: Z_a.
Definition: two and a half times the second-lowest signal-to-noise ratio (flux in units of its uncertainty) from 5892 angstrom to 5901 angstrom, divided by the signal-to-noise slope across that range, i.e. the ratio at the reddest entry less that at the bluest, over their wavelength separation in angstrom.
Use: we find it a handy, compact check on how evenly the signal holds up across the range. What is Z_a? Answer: -26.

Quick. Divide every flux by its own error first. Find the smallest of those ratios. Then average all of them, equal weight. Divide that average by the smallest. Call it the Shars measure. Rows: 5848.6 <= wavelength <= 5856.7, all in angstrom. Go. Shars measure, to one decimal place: 2.1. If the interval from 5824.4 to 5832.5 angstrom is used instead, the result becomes 1.5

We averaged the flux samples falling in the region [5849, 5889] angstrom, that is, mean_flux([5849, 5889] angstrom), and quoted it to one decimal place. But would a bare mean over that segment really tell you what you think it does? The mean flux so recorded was 20.6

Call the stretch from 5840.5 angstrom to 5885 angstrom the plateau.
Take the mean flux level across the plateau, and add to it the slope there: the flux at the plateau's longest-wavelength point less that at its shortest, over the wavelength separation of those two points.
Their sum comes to 20.6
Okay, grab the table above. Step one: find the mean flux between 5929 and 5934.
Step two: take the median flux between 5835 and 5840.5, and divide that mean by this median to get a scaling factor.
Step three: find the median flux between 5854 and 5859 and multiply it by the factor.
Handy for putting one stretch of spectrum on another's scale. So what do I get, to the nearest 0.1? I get 16.4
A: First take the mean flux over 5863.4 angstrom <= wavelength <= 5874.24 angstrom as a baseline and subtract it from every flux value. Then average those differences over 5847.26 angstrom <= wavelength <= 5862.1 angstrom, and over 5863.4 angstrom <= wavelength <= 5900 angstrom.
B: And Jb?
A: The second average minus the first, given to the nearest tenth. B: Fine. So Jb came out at 3.1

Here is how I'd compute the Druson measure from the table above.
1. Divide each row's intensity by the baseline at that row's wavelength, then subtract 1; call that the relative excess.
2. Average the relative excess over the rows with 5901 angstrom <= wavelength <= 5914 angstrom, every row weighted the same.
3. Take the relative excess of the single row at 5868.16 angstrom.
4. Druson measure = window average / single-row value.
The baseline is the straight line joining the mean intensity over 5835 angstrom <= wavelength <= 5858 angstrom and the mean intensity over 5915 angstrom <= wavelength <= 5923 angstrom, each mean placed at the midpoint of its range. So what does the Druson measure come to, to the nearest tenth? 0.3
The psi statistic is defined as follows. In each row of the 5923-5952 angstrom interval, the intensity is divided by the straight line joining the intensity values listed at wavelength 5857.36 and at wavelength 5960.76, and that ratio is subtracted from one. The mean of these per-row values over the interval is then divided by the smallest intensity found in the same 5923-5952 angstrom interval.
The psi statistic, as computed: 0.0111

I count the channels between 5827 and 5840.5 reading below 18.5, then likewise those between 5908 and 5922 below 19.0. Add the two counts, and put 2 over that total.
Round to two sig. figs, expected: 0.29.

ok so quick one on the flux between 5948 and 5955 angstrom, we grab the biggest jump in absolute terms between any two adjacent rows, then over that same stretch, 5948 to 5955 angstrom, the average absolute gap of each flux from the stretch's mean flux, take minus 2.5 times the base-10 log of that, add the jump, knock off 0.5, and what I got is 3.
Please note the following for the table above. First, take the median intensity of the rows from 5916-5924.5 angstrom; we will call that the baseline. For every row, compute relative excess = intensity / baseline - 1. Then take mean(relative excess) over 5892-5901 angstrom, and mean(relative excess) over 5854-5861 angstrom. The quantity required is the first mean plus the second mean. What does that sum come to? 0.03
